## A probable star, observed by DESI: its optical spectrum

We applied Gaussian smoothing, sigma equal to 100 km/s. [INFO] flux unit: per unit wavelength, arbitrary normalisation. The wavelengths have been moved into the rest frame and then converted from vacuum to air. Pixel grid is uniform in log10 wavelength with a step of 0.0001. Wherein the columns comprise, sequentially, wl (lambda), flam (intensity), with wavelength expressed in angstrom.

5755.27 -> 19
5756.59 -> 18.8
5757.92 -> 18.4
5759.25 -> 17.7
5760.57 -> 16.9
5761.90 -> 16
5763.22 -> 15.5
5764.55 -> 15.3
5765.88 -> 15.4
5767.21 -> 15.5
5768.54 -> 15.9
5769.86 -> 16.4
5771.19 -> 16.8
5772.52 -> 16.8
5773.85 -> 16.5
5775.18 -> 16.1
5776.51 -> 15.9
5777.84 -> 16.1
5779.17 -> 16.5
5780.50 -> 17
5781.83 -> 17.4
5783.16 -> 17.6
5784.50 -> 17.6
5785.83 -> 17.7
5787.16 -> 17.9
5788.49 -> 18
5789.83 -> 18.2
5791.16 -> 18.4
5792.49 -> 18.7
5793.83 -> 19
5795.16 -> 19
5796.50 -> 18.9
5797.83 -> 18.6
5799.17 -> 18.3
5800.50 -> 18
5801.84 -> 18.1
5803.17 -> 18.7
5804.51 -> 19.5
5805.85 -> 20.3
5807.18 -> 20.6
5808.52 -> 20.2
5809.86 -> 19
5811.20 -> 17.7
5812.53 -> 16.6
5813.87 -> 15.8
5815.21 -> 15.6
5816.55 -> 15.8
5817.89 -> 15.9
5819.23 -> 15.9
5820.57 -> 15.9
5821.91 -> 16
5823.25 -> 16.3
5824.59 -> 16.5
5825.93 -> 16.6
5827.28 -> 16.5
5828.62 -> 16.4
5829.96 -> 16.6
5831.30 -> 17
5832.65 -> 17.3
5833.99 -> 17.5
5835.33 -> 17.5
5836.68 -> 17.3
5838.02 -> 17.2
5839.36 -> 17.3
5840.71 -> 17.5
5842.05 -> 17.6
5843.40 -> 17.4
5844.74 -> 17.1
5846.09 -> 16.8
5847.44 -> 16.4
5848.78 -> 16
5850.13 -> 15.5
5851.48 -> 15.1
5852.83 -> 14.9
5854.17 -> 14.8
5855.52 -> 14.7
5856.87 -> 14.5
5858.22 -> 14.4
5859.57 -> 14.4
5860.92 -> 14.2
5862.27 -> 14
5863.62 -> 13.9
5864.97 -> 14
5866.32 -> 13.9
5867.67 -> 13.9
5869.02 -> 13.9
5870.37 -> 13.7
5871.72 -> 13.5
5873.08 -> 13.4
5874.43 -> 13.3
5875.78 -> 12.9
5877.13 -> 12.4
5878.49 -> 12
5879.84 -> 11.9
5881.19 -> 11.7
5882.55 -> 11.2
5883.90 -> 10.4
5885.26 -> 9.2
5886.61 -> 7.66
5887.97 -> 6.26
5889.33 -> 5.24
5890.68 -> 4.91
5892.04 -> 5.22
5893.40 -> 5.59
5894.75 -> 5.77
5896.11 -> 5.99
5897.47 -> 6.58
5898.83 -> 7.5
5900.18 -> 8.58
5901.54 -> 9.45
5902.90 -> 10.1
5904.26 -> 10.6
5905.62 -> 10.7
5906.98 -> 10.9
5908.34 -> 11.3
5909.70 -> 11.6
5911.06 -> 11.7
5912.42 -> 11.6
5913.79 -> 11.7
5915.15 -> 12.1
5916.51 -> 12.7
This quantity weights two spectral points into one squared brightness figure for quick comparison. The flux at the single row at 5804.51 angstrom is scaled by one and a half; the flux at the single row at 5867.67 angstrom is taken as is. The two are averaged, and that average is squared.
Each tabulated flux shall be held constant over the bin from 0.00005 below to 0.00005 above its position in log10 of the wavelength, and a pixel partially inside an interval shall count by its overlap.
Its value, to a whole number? 465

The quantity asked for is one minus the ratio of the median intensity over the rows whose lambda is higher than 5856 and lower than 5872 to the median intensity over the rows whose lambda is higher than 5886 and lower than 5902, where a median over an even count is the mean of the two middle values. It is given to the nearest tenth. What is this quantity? -1.3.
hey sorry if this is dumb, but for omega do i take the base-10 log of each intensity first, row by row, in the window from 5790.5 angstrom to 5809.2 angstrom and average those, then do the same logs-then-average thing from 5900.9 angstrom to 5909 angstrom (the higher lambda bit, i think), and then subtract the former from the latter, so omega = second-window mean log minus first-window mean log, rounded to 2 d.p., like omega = -0.26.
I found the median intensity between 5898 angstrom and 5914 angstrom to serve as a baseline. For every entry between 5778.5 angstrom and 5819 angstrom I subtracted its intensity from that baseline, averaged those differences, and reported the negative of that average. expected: 7.2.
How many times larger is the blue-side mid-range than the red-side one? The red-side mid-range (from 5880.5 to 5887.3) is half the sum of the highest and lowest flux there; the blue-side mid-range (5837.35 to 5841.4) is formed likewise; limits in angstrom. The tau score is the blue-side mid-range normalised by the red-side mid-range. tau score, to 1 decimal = 1.8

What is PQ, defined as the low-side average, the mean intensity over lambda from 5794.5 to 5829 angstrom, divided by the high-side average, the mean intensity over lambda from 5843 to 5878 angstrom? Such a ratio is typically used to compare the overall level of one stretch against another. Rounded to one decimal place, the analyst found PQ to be 1.2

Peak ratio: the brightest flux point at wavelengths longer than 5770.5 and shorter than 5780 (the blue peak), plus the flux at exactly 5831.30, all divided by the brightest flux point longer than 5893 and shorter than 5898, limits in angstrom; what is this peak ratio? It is 5.1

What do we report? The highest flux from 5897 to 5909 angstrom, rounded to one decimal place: 11.3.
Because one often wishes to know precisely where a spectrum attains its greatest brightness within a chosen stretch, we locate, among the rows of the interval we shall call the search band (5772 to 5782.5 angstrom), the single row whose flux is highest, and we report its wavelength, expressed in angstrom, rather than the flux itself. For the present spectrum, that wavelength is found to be 5781.83 angstrom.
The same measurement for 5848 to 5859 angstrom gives 5848.78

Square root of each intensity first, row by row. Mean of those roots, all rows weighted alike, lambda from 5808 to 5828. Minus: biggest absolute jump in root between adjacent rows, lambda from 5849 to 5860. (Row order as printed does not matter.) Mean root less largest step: 4.03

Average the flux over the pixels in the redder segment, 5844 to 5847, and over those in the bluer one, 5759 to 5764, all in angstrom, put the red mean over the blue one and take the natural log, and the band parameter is 0.03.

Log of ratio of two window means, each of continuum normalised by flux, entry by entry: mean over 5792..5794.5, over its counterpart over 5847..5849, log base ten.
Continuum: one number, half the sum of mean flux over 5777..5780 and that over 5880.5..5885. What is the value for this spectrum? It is -0.07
